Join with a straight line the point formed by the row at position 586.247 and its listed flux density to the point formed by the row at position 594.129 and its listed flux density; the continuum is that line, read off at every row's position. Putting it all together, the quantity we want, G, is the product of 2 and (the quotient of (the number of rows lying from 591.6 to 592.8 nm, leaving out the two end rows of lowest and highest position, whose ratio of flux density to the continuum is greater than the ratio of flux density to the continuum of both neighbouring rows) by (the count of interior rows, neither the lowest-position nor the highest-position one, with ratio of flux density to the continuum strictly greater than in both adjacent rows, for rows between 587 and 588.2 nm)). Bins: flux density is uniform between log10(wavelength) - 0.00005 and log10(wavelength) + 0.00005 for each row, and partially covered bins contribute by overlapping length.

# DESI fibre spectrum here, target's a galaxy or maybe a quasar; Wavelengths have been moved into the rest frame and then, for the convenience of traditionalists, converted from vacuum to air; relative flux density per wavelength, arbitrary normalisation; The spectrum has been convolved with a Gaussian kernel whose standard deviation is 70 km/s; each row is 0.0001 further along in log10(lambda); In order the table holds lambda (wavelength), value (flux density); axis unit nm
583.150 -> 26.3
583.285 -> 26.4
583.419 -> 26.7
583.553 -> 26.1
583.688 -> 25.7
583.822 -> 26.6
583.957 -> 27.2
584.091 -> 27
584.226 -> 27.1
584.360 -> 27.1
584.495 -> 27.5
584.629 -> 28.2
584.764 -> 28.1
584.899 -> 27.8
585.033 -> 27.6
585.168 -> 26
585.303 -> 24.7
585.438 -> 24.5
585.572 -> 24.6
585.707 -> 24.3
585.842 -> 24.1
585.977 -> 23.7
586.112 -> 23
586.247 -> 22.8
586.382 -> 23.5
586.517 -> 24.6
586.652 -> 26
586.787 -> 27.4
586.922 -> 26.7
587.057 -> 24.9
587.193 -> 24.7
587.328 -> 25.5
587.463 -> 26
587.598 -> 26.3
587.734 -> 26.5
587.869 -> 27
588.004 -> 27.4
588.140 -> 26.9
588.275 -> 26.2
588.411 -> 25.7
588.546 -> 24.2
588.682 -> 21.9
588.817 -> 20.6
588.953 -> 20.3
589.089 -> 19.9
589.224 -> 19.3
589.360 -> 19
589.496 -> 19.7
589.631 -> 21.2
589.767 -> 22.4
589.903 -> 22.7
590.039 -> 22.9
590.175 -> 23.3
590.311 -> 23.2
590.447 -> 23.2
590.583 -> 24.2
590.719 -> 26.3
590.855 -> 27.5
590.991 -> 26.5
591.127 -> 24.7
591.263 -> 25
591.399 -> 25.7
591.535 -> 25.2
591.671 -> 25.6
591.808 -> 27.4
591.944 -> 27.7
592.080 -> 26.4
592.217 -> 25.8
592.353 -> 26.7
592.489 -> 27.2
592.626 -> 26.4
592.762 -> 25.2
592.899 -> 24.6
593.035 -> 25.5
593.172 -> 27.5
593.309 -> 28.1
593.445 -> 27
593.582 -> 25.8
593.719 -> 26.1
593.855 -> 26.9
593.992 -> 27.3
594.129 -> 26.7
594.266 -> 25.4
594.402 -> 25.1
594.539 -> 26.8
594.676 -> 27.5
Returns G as 4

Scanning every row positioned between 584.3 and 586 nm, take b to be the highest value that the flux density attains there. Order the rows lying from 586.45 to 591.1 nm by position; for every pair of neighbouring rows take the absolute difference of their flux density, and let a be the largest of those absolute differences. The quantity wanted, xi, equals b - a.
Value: 25.9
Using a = 2.3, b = 28.2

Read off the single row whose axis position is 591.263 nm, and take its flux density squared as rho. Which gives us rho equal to 625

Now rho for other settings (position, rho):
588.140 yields 724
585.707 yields 590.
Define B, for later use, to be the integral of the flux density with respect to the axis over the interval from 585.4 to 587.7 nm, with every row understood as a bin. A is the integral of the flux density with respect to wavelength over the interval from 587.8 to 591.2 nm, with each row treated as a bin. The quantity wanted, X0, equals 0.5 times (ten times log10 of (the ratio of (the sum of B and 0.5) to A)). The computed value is -0.7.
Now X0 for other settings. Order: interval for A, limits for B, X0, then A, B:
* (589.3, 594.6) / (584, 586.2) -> -1.8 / 134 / 57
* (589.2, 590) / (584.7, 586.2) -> 1.8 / 17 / 38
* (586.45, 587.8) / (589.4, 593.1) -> 2.1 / 35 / 92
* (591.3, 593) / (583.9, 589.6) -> 2.5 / 44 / 142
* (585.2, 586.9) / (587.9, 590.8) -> 1.0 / 42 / 67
